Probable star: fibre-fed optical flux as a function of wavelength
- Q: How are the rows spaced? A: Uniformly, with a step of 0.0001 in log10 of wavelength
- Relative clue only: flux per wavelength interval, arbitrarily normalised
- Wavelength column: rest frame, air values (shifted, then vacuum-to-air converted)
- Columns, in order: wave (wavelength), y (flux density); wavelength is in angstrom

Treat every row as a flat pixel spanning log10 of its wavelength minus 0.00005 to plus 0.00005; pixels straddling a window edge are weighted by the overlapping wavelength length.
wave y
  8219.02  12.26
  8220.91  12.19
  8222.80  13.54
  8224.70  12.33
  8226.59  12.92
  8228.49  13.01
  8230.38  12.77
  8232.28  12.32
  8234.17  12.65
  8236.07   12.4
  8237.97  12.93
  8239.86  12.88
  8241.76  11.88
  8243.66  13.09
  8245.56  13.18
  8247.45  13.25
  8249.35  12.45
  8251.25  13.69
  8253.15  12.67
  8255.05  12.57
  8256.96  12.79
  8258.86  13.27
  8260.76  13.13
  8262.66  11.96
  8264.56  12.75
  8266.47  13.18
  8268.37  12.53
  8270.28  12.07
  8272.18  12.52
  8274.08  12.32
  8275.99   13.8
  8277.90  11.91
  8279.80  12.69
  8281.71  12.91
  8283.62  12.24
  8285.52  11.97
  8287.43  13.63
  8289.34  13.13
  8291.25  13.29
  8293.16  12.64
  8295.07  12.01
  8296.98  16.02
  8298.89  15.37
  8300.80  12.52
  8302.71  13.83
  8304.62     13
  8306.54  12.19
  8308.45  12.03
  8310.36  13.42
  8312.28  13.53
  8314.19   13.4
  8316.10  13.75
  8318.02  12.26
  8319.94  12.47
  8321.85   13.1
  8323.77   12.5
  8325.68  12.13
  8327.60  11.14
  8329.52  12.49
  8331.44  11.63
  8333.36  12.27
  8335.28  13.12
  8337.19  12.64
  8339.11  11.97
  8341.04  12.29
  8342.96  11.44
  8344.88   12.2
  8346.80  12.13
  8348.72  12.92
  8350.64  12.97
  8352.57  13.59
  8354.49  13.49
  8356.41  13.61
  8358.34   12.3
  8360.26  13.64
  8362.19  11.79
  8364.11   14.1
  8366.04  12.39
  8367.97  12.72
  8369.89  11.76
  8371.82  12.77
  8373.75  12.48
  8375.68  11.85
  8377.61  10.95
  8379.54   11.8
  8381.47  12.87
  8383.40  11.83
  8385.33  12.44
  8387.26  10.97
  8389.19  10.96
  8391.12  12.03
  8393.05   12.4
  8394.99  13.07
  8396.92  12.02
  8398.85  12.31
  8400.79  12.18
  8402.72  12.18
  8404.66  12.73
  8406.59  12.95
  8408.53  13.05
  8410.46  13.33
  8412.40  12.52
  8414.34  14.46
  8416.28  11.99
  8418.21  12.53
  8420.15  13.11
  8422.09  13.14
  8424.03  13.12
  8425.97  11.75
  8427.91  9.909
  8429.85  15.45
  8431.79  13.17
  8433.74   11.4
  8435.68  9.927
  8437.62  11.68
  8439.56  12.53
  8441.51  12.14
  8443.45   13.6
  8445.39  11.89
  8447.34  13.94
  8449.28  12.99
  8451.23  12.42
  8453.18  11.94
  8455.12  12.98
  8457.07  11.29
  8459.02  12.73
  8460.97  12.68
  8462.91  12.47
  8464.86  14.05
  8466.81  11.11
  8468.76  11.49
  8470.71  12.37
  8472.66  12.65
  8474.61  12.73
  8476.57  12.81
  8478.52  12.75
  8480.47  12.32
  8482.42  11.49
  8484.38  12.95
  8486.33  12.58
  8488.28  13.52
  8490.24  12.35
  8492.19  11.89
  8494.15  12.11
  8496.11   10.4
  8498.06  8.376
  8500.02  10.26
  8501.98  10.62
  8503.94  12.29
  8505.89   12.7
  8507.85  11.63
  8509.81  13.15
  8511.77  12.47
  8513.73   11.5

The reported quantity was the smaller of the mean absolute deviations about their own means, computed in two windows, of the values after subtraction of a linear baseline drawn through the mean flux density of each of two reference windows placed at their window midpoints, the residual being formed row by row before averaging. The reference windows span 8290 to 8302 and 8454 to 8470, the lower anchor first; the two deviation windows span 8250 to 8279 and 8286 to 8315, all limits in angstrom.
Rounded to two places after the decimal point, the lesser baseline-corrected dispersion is 0.44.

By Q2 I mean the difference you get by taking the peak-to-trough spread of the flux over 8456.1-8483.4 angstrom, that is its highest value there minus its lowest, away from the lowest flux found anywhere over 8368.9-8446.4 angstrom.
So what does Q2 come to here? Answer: 7.0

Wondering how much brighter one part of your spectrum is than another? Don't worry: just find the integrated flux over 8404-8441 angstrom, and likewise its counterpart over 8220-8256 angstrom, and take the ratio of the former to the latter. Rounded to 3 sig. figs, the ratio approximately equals 1.01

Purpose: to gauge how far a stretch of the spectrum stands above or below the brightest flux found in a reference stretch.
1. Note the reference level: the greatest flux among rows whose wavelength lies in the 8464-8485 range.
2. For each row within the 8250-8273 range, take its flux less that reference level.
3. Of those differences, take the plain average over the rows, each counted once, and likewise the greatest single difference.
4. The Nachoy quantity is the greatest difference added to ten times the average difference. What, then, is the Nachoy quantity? -13.3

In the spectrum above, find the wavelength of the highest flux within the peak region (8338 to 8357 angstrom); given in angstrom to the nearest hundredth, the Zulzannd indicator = 8356.41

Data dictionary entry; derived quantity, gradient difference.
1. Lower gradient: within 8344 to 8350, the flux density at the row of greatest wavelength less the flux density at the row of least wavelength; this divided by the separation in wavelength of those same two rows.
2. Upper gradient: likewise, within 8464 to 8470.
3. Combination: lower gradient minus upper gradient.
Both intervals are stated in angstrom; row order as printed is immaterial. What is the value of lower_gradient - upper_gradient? 0.8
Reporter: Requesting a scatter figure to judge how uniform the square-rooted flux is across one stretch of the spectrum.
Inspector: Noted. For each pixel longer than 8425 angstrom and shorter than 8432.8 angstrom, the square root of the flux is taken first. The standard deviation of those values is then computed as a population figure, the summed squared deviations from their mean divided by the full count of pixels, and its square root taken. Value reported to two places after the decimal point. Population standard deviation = 0.29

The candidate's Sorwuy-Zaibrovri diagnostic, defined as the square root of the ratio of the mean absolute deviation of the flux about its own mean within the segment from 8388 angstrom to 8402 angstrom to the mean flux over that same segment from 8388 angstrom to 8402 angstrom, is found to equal 0.182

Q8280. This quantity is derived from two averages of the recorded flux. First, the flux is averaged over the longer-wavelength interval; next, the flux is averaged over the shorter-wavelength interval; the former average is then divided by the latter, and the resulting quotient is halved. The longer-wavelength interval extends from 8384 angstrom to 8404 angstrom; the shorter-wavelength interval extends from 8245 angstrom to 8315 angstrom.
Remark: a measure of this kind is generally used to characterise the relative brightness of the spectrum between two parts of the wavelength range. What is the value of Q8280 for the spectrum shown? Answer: 0.465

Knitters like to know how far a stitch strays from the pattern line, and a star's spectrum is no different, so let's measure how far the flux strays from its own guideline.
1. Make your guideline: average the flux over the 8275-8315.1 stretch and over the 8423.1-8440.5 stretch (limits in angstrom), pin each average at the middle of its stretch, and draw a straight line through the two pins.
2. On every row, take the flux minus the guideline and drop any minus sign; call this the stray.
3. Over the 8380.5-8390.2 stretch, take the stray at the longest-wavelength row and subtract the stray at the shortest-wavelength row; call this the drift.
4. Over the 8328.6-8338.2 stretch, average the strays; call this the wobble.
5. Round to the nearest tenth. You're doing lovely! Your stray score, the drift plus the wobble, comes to 1.6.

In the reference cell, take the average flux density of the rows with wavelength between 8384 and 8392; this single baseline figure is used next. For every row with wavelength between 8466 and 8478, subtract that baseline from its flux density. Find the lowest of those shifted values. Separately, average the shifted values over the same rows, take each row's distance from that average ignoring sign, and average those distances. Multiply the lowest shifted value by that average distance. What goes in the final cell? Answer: -0.3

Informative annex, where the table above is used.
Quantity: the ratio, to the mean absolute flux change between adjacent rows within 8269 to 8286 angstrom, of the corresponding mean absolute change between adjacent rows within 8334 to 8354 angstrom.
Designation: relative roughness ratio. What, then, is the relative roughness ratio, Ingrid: 0.69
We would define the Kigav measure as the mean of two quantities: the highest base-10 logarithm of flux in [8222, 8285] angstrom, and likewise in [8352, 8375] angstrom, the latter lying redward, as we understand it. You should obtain 1.14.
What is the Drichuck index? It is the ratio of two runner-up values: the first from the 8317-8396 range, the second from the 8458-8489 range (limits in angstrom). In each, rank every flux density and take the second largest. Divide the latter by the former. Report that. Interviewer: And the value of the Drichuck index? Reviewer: 0.99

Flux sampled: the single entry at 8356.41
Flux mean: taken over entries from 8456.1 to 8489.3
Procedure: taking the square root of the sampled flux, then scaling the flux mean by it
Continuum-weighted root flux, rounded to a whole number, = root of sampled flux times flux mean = 46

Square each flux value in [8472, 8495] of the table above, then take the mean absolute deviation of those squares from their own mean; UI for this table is 10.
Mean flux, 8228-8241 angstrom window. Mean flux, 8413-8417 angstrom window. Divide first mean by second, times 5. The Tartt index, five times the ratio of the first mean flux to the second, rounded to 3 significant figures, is 4.80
